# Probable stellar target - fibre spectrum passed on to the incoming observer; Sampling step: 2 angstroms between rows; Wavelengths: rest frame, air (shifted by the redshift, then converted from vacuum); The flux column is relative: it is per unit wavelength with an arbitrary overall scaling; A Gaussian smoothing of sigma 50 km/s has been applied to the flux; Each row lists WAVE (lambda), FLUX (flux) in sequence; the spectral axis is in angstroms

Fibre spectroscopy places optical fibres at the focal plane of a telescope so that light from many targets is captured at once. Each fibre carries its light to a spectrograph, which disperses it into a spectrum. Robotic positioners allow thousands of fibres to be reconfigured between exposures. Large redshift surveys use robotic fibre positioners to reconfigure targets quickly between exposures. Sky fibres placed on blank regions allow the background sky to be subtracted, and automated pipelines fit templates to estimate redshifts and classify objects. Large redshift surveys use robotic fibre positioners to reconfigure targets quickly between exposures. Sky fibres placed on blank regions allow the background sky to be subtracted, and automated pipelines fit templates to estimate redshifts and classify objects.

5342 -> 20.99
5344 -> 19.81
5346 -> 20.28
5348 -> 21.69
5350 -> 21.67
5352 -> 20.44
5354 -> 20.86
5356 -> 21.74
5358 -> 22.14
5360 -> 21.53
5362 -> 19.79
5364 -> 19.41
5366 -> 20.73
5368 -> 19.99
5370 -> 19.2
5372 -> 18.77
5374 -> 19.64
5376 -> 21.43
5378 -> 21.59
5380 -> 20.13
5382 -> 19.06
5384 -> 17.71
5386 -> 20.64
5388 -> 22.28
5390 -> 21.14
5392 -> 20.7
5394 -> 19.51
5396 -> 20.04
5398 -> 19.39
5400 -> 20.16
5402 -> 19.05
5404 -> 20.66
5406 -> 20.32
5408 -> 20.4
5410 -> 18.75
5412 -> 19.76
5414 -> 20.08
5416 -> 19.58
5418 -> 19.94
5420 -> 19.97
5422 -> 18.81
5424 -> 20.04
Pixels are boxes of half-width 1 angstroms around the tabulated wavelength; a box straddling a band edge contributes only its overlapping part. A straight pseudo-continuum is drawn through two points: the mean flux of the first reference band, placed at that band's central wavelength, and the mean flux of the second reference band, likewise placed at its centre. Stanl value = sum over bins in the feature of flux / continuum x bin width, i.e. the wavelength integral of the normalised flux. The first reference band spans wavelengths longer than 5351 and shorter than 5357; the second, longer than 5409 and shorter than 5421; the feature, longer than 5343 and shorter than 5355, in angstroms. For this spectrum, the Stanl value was 11.8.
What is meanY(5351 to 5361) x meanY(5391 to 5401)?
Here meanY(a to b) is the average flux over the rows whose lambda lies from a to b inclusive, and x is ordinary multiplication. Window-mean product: 426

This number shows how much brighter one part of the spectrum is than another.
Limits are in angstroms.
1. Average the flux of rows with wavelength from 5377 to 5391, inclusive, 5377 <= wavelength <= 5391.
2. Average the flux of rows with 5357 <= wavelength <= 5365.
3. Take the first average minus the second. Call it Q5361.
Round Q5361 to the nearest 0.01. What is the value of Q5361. -0.35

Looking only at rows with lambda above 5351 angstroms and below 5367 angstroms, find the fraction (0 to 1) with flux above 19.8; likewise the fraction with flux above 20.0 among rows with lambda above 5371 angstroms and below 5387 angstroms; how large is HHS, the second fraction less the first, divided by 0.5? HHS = -0.50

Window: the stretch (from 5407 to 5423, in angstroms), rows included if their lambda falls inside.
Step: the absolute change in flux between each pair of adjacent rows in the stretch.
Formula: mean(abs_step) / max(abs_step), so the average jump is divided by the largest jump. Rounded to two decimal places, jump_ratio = 0.44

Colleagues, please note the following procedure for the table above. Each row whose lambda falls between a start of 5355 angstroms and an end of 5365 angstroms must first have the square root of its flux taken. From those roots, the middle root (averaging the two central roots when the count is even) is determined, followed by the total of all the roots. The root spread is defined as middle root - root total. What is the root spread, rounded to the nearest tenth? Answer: -18.2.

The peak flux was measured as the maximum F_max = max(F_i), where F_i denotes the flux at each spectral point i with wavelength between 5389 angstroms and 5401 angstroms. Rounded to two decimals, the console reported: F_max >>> 21.14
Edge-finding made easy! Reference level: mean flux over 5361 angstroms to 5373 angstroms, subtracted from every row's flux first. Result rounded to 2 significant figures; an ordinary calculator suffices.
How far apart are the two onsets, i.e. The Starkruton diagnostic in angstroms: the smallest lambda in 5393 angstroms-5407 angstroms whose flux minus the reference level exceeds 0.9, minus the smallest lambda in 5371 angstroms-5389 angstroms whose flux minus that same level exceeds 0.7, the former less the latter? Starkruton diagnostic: 28 angstroms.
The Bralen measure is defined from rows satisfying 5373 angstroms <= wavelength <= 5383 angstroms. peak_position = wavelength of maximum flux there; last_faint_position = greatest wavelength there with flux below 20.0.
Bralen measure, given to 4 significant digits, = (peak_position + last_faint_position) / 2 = 5380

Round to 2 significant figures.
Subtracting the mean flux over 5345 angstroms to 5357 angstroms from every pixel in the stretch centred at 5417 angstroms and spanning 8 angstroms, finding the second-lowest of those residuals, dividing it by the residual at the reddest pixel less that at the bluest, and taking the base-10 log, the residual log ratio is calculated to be 1.0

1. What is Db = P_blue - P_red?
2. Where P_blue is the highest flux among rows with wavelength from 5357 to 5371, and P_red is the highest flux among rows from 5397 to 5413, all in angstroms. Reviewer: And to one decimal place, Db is 1.5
